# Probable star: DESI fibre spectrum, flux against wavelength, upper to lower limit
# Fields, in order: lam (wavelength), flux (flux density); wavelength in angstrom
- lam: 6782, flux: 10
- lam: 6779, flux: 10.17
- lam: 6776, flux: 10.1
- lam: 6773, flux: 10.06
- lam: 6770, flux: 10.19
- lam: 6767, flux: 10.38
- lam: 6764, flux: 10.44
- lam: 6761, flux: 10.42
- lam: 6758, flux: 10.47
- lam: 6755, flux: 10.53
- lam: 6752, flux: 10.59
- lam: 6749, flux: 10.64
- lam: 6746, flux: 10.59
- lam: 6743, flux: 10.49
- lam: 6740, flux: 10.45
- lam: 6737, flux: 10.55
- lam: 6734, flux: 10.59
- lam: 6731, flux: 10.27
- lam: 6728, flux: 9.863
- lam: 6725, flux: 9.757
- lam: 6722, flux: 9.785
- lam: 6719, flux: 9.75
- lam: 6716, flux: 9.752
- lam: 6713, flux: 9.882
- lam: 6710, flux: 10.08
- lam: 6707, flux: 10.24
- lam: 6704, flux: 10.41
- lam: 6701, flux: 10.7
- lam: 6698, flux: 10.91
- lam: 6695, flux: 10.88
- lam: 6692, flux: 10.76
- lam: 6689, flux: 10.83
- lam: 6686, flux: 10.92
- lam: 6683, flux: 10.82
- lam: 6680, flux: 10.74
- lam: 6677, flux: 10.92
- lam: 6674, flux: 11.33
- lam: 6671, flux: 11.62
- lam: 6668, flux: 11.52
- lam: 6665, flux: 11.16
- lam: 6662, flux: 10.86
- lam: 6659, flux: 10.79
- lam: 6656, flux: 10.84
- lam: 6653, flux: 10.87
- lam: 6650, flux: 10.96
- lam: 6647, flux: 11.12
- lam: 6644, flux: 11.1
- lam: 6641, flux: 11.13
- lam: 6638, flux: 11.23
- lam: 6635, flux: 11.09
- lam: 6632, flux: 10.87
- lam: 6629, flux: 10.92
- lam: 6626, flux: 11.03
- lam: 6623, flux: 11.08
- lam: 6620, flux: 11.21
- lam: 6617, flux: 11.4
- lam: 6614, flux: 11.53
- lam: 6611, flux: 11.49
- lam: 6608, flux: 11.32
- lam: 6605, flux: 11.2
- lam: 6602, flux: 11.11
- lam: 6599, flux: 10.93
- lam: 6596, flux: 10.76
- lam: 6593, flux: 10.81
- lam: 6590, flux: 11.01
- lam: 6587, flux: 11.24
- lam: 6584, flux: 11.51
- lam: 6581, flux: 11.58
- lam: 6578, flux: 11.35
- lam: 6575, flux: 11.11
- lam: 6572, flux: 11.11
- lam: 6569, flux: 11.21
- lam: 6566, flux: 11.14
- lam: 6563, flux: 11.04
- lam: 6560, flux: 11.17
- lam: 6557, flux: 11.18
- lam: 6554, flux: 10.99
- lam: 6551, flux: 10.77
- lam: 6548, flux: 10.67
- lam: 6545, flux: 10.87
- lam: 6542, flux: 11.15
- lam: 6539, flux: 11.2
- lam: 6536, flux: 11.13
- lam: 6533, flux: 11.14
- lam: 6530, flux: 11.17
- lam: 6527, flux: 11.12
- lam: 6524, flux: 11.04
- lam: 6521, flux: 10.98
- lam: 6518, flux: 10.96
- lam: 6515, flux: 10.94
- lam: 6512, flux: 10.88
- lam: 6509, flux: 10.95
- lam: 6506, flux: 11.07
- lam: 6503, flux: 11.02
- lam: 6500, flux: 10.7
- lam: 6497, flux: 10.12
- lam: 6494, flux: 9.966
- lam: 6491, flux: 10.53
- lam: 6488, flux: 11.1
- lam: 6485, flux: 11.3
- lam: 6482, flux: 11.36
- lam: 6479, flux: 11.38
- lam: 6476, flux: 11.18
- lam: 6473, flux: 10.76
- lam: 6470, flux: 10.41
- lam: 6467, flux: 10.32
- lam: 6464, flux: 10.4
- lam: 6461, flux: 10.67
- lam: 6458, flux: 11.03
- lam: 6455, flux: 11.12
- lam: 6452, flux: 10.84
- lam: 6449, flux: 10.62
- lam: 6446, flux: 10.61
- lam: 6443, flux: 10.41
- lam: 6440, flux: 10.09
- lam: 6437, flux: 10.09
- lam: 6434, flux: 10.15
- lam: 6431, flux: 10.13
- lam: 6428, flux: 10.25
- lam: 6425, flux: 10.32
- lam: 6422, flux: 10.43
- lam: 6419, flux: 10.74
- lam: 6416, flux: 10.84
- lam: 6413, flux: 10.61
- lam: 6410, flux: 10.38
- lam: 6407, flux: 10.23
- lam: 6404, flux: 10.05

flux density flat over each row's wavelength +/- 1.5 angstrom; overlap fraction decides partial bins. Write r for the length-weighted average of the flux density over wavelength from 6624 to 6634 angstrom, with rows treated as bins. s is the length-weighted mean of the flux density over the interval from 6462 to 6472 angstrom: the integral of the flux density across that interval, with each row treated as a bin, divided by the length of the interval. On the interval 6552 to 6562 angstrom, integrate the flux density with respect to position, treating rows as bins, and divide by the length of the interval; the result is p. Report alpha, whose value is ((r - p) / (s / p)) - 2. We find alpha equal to -2.15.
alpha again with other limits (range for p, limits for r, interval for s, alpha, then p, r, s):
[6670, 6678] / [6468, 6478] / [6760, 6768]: -2.54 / 11.3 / 10.8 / 10.4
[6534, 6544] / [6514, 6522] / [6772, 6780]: -2.20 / 11.1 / 11.0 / 10.1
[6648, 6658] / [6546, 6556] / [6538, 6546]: -2.06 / 10.9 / 10.8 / 11.1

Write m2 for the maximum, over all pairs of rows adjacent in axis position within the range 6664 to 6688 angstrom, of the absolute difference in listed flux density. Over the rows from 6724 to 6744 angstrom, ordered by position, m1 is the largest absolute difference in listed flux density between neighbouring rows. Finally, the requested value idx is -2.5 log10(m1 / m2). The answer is 0.01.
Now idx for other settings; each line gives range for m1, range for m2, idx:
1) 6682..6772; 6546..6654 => -0.45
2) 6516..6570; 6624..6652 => -0.26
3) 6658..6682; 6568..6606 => -0.45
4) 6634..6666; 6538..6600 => -0.07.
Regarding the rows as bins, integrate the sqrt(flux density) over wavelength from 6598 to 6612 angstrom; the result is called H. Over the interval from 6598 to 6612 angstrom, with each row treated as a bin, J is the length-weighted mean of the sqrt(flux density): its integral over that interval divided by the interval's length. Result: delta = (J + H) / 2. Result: 25.1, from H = 46.9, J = 3.35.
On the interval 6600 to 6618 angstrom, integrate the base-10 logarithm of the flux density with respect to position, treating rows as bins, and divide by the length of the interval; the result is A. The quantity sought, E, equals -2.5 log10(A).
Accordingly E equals -0.057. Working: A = 1.05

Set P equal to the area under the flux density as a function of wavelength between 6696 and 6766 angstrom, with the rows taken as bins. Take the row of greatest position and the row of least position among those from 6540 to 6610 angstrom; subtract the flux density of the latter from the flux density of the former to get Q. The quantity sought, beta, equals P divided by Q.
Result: 4248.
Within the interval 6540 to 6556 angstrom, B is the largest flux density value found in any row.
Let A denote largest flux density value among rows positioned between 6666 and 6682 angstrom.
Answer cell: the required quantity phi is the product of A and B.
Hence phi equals 130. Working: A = 11.62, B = 11.15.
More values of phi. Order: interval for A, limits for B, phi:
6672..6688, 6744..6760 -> 121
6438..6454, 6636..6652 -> 122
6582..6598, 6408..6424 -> 125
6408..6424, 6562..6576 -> 122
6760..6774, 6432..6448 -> 111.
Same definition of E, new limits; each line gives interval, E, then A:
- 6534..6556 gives -0.043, 1.04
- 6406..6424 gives -0.024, 1.02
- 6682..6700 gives -0.038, 1.04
